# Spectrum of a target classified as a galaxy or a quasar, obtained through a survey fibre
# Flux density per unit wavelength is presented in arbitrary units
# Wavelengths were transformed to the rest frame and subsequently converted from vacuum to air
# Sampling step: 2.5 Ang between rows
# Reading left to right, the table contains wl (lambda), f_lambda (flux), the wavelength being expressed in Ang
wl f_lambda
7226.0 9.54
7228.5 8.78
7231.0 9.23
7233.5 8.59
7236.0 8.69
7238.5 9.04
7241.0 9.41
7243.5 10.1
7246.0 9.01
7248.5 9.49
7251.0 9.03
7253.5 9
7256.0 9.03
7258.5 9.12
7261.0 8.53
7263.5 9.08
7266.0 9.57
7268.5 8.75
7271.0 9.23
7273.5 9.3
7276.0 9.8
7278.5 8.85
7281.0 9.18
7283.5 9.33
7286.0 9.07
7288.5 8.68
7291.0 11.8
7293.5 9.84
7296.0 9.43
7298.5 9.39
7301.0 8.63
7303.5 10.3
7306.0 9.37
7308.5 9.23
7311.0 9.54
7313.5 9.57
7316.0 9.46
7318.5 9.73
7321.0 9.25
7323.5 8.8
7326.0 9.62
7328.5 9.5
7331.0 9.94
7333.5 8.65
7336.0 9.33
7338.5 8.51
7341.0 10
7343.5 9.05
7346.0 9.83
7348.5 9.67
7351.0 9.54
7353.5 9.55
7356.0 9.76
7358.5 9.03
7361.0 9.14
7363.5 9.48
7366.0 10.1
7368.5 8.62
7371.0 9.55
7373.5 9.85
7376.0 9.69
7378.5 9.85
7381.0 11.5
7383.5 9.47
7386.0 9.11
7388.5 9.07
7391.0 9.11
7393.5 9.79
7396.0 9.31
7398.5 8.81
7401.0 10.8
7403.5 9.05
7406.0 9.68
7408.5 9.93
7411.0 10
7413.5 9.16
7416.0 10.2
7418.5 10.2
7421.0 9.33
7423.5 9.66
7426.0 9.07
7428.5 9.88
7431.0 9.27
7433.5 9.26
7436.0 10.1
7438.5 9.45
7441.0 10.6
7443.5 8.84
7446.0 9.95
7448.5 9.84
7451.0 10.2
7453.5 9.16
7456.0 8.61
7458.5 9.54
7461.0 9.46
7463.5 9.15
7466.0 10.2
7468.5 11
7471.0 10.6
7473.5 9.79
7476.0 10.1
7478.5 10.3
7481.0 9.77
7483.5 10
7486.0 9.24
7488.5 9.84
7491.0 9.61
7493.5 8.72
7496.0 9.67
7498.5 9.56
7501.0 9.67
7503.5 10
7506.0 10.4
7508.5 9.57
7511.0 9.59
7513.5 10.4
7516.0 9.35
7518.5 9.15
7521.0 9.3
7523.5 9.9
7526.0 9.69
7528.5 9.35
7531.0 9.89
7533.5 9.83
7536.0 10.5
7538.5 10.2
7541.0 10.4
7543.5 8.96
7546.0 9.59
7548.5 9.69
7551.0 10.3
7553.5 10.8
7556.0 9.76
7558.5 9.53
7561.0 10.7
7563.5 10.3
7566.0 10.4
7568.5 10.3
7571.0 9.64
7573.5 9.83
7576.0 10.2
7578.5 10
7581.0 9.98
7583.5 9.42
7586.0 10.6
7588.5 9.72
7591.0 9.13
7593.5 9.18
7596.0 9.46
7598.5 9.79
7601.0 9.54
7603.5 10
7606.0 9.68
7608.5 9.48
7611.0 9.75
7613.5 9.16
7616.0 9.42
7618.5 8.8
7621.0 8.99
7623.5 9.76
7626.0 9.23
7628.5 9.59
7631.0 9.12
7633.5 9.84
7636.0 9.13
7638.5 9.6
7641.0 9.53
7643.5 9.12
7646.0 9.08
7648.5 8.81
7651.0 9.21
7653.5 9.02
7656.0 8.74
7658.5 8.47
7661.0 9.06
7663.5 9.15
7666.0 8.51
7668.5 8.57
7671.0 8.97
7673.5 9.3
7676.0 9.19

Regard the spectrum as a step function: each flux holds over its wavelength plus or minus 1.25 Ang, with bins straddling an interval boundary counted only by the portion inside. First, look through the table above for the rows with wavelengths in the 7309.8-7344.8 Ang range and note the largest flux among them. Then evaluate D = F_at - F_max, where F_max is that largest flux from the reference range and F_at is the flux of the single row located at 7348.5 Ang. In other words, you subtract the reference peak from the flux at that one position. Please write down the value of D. -0.3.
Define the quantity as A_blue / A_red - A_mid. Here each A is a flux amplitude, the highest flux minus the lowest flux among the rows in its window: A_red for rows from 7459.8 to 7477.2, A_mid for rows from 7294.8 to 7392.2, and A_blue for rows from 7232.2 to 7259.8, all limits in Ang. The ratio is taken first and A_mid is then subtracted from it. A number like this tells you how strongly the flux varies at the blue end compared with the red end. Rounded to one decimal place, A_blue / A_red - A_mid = -2.2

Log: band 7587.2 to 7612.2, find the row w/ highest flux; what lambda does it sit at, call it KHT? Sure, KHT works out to 7603.5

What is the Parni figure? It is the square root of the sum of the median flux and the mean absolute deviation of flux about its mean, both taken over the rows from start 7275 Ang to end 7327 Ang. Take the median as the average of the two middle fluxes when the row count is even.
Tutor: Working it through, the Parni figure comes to 3.13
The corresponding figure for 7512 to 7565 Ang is 3.20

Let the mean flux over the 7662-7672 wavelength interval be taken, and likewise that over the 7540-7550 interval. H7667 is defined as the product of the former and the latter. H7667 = 85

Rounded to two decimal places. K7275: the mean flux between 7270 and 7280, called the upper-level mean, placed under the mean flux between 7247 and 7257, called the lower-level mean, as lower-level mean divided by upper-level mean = 0.98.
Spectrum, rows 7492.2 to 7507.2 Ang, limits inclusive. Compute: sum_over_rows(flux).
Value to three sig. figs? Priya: 58.0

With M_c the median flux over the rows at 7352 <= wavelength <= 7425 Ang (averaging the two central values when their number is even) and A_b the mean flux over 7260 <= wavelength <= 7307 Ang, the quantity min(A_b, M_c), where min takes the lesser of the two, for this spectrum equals 9.38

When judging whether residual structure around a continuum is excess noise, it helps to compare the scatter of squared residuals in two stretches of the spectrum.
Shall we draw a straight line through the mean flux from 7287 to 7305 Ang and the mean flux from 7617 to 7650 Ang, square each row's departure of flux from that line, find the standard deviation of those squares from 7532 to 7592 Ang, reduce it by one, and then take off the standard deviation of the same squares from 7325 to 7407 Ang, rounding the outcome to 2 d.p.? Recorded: -1.11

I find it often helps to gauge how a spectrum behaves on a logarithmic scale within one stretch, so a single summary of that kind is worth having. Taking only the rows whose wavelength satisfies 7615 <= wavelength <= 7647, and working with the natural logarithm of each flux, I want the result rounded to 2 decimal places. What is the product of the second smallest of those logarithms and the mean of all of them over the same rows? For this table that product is 4.90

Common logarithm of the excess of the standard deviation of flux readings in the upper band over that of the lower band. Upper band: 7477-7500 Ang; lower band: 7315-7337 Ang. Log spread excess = -1.5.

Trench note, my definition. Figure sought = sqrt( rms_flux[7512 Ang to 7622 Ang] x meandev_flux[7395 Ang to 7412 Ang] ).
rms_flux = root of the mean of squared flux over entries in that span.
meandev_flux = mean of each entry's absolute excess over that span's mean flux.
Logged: 2.2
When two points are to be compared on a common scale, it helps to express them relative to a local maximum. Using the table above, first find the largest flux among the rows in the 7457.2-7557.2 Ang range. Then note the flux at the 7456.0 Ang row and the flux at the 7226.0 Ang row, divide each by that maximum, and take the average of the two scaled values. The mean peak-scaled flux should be 0.825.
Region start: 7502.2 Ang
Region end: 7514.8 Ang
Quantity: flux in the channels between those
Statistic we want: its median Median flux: 10.0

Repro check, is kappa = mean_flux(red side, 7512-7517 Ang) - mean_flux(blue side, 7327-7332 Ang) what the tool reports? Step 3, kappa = 0.2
